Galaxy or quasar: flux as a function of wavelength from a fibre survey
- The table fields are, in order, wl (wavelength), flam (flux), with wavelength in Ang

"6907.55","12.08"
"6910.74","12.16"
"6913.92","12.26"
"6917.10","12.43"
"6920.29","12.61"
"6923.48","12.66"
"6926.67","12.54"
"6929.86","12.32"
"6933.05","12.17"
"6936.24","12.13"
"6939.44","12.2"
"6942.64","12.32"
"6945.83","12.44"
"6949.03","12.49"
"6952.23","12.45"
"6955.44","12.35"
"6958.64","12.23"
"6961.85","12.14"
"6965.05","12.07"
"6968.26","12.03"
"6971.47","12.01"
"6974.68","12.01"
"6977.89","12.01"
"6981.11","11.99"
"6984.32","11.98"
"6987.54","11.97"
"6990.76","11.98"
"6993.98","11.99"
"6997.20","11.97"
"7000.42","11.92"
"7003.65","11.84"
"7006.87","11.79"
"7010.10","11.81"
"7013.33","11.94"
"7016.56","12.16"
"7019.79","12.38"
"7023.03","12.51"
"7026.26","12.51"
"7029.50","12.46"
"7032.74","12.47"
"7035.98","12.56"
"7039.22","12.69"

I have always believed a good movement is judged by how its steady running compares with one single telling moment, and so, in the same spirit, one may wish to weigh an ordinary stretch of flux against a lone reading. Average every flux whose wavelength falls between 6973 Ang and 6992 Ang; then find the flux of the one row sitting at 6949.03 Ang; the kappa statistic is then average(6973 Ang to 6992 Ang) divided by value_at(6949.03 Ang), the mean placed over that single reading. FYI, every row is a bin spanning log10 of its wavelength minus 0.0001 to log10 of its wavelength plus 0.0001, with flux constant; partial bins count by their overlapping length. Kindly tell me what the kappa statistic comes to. 0.96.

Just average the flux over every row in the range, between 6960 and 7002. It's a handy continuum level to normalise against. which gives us 12.0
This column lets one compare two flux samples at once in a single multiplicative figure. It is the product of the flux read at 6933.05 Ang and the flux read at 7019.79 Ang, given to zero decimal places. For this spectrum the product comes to 151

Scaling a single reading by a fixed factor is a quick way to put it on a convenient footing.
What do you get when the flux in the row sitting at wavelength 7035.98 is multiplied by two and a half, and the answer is 31.4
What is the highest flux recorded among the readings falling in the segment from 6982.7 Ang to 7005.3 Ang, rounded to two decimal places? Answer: 11.99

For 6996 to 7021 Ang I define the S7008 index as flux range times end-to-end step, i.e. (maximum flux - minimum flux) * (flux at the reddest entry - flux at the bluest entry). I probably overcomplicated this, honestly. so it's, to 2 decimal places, 0.24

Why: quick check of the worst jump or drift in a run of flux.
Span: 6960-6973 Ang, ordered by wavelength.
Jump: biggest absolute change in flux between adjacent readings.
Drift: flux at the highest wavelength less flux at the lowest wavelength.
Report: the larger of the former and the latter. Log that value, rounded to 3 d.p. 0.070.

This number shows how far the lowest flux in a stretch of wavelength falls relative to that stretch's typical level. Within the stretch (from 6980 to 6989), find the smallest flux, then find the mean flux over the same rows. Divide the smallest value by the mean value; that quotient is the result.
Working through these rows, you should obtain 0.999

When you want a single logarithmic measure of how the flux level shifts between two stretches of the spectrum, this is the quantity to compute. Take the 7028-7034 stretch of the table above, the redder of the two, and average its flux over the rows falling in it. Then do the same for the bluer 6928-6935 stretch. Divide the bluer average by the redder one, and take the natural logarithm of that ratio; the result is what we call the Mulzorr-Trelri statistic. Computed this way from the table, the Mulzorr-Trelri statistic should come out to -0.02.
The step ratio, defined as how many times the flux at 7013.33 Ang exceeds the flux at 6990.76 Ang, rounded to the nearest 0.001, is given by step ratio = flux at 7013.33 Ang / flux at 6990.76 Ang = 0.997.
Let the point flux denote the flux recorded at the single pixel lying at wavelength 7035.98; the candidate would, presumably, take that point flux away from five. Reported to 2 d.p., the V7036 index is -7.56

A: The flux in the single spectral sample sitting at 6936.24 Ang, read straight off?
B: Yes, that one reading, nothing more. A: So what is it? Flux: 12.13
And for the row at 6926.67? 12.54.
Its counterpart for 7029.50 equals 12.46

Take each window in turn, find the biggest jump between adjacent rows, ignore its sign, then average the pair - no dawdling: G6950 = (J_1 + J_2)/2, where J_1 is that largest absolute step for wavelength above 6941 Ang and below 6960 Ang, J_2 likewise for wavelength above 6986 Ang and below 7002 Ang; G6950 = 0.085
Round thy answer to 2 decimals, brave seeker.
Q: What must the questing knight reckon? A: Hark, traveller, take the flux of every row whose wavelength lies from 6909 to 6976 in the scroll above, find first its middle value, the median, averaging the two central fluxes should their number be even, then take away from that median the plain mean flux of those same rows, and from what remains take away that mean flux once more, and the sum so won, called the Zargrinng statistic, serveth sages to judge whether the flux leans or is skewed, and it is -12.31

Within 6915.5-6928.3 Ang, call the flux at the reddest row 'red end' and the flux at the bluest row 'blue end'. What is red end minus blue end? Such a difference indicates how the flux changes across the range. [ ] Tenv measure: 0.11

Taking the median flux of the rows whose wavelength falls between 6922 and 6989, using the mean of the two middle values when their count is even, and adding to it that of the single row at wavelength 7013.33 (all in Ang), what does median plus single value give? 24.1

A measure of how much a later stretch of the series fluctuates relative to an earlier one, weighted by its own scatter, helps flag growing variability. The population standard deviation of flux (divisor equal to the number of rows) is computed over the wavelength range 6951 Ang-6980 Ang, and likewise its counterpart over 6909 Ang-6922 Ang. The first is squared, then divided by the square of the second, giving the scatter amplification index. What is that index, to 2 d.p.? 0.82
